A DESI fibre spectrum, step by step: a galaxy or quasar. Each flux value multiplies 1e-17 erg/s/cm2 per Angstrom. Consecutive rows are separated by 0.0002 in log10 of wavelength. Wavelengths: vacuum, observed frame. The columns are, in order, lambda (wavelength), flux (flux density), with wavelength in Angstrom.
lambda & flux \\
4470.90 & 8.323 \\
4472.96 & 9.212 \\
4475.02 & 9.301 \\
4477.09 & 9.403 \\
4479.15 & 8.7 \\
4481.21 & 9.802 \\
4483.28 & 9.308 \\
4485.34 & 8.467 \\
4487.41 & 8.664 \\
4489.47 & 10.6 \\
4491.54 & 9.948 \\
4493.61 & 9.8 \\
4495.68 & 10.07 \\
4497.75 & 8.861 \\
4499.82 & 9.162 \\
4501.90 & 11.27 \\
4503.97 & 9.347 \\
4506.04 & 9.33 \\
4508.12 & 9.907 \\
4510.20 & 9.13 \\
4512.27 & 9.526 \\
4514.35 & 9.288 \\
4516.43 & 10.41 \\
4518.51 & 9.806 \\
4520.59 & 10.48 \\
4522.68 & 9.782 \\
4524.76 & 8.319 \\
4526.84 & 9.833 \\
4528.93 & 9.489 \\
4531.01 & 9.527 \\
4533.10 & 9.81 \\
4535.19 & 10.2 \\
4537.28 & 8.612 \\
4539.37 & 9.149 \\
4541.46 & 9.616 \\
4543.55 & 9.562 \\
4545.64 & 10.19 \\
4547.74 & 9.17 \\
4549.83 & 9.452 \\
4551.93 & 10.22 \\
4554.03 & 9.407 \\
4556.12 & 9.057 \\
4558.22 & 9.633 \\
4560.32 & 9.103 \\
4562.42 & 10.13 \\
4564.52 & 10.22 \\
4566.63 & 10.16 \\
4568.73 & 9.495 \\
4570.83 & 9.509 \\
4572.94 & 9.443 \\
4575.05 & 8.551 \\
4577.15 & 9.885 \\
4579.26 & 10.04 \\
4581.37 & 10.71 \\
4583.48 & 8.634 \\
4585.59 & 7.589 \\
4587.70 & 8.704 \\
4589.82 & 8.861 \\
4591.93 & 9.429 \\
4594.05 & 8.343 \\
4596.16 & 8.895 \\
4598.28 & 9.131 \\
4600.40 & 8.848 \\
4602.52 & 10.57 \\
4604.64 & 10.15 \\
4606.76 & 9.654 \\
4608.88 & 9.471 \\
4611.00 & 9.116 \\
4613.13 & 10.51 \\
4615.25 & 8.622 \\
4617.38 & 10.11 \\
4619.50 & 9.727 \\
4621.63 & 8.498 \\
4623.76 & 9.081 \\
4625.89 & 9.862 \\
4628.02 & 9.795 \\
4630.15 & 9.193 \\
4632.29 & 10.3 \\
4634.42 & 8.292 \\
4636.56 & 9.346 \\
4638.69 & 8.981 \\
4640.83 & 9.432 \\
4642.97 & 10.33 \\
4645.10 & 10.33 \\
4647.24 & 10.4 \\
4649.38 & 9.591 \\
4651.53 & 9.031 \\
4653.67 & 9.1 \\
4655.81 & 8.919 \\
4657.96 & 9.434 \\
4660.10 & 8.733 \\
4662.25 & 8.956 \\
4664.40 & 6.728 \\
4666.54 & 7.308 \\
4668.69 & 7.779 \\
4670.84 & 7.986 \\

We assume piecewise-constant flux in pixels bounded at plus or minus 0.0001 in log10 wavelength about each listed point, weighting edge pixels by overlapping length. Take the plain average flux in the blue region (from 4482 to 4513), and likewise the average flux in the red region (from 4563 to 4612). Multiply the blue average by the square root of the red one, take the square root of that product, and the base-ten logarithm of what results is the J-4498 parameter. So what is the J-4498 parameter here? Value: 0.733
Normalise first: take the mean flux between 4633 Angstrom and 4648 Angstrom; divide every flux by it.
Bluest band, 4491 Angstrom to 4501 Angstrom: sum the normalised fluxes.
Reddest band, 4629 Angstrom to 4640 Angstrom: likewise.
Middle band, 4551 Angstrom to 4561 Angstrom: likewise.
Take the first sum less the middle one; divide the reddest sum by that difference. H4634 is 110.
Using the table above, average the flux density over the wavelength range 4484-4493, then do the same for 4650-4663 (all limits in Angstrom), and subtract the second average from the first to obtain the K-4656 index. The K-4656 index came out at 0.4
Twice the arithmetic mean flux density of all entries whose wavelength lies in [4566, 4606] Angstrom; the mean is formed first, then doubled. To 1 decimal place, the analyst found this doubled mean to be 18.6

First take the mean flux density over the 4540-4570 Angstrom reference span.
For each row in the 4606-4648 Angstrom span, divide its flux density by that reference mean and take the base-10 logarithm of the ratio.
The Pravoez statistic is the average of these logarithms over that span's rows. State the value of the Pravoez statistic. -0.0064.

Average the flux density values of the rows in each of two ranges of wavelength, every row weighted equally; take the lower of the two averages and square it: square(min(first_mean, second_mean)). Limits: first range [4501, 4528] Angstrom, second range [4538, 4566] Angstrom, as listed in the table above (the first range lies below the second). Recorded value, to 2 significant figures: 92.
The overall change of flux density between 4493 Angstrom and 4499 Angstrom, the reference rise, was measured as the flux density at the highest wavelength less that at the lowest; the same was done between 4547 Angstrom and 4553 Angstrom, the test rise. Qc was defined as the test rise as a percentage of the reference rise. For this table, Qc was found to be -112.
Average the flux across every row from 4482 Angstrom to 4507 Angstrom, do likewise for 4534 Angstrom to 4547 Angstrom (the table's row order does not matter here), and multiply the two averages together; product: 91.4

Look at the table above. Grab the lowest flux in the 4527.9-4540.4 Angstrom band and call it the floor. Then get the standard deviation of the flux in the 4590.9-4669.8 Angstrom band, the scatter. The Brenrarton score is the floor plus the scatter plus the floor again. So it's 18.1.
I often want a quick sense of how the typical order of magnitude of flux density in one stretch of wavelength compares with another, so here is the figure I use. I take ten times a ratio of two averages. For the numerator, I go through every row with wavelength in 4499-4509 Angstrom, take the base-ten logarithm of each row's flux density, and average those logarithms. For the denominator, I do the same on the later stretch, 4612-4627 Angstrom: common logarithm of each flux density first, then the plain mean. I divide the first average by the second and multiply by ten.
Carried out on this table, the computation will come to 10.15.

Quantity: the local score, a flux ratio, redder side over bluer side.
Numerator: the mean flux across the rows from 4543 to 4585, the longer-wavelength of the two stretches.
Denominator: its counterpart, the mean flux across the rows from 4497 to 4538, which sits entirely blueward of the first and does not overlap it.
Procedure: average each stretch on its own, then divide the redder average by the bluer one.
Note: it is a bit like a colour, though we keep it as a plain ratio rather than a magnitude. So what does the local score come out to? 1.00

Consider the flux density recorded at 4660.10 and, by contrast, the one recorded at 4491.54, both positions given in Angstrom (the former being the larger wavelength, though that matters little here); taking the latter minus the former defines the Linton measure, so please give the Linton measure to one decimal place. 1.2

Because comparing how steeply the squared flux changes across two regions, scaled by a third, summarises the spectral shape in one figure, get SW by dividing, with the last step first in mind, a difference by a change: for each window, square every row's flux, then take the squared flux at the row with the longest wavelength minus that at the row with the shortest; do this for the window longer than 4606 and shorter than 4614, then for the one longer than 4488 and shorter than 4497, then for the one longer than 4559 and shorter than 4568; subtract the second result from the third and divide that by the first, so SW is 1.8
